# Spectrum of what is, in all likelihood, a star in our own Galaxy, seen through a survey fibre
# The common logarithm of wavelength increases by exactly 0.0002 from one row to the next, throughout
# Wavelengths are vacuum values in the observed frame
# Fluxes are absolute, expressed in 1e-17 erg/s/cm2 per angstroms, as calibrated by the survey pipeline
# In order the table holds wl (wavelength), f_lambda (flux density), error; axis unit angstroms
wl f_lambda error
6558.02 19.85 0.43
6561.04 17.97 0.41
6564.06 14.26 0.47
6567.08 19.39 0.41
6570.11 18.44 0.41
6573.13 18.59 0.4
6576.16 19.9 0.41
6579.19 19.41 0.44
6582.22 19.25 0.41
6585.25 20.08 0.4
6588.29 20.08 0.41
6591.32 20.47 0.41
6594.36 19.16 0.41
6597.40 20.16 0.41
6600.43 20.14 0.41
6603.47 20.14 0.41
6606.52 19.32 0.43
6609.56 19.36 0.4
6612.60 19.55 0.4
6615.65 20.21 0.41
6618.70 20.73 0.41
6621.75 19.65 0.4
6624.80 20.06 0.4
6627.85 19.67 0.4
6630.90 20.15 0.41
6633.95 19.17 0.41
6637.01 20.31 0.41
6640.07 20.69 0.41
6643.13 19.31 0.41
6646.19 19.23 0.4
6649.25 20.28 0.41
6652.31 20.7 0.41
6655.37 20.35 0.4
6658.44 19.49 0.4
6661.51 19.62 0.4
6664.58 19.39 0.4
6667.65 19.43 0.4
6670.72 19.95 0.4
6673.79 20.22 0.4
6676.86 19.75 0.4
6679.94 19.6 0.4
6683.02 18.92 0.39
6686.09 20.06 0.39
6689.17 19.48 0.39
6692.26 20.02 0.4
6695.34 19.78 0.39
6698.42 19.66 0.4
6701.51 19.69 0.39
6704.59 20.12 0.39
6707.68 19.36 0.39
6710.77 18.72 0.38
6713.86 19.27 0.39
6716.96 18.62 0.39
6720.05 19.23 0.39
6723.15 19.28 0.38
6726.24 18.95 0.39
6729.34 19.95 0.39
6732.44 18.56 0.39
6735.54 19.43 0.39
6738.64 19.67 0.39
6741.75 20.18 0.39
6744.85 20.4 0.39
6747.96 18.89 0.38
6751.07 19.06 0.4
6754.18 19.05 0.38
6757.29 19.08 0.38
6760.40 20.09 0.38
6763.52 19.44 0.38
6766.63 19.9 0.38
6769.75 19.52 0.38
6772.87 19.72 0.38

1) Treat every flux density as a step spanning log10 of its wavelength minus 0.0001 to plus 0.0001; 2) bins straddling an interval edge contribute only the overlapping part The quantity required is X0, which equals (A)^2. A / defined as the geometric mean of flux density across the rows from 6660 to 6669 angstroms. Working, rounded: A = 19.48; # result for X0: 379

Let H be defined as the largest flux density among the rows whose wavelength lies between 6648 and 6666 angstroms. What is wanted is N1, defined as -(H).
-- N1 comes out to -20.7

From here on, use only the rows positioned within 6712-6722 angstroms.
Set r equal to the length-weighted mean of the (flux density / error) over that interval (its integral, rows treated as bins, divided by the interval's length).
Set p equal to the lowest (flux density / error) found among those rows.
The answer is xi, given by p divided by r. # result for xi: 0.977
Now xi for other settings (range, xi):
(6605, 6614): 0.947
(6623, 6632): 0.992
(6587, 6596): 0.963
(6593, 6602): 0.965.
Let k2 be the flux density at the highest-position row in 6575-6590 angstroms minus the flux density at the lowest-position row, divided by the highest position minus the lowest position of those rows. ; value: 0.015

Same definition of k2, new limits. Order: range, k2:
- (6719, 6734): -0.054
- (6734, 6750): -0.043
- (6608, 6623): 0.024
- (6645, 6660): 0.021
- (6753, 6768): 0.068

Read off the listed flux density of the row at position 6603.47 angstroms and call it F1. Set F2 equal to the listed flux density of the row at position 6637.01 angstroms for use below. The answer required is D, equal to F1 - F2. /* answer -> -0.2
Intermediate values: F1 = 20.14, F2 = 20.31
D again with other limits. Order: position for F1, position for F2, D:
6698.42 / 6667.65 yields 0.2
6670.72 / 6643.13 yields 0.6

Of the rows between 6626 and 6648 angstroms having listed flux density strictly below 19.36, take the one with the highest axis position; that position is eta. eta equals 6646.19 angstroms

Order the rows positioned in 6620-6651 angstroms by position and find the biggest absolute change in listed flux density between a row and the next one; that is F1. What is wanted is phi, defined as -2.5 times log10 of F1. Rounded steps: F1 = 1.38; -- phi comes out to -0.35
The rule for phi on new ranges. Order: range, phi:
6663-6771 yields -0.45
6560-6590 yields -1.78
